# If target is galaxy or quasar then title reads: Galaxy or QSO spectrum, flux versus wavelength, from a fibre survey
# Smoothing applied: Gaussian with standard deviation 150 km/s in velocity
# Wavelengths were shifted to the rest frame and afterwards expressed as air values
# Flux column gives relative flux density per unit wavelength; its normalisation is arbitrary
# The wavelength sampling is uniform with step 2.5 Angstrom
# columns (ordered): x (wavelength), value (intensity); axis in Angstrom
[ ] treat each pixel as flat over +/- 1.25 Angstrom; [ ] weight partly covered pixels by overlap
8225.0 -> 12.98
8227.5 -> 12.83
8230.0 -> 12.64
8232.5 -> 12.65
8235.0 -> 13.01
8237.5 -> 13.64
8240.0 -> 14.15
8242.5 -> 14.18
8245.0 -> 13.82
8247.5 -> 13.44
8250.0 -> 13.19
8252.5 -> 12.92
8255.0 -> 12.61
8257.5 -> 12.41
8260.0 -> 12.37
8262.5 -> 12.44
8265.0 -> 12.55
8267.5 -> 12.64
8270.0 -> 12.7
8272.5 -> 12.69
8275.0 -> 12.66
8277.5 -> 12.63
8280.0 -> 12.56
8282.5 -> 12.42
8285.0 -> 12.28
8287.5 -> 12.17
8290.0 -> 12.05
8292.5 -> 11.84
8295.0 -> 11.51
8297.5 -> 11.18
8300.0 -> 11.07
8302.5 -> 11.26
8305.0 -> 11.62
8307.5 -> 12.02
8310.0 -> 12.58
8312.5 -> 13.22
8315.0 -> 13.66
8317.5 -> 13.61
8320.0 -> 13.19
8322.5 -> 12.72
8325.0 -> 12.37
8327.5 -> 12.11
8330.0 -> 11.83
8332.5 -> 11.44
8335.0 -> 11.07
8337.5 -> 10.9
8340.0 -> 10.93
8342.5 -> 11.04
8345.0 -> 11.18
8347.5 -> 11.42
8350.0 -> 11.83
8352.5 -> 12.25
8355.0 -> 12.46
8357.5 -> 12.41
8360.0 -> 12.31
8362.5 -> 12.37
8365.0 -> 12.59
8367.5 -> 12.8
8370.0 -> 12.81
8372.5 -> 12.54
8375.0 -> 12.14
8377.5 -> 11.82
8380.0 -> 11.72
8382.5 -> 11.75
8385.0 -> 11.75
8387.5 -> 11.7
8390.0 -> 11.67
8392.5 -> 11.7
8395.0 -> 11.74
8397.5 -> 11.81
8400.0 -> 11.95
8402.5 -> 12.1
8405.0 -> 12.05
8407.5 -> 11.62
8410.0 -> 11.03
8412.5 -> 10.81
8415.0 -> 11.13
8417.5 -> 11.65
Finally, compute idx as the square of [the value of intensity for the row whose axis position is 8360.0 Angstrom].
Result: 152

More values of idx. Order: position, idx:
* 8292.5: 140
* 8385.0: 138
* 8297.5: 125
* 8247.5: 181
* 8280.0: 158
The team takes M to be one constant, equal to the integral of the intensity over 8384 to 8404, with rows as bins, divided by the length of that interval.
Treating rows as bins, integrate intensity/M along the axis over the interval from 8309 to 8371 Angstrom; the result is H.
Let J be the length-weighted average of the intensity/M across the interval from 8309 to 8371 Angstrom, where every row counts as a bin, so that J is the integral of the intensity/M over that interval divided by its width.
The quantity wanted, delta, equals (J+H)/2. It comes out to 32.6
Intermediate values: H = 64.1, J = 1.03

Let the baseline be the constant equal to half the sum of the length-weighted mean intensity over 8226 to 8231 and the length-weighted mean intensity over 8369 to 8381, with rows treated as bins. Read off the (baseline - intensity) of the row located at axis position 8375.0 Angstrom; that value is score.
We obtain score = 0.34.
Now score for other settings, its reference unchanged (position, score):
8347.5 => 1.06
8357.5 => 0.07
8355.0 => 0.02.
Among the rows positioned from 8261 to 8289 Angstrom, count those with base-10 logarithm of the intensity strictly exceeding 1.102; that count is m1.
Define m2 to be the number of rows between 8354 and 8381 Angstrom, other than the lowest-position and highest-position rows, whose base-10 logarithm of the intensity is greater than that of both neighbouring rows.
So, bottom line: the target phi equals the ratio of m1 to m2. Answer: 3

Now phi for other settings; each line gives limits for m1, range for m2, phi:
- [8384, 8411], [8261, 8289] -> 0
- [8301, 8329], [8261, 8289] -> 5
